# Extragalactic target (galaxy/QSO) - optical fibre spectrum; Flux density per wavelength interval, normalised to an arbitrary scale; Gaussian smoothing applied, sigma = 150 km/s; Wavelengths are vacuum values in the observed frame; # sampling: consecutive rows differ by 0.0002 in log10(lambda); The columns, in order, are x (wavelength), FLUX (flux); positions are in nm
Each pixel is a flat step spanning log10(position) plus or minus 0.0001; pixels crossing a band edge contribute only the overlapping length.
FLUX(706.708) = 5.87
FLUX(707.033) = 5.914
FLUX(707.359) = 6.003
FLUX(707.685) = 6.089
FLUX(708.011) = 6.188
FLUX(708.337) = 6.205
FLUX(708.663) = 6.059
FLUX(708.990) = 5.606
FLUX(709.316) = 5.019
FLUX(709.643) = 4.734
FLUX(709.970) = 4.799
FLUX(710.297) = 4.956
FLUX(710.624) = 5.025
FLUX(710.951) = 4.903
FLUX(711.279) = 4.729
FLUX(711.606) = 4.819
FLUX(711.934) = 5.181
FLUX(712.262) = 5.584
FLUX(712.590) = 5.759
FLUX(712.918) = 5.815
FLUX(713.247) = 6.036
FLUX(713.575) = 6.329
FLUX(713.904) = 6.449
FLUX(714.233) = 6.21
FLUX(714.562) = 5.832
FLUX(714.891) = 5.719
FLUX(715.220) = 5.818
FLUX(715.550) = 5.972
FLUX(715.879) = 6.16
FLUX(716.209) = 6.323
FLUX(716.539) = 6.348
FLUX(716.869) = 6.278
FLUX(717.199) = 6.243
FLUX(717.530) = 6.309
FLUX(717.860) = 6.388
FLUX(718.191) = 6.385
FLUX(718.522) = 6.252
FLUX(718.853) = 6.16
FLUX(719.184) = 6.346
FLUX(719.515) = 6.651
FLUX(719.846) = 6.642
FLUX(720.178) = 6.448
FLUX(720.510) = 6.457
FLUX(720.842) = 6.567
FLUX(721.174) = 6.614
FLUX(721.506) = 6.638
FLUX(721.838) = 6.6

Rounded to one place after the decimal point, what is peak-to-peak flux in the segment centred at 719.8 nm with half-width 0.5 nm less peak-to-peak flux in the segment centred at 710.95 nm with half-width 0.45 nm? -0.1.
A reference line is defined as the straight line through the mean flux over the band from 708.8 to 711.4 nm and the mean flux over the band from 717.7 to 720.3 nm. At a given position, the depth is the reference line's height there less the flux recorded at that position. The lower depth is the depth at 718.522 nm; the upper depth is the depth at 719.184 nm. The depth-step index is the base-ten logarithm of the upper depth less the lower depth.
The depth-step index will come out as -1.9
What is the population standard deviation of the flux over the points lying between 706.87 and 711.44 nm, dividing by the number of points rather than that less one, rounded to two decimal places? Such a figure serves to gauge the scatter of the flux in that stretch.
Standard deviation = 0.59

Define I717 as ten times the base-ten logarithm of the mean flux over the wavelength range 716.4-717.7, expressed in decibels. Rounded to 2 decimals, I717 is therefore 7.99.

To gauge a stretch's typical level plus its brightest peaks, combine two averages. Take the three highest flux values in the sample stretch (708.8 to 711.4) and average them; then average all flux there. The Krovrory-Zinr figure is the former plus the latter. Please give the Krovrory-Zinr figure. 10.2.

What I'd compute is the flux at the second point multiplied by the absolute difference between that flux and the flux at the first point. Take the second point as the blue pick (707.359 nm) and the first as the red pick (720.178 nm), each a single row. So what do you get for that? 2.7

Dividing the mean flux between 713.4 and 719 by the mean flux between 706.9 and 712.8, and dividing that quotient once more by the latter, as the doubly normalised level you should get 0.21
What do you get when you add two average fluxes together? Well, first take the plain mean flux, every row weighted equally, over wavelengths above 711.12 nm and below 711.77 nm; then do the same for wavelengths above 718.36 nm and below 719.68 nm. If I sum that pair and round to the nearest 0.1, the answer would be 11.1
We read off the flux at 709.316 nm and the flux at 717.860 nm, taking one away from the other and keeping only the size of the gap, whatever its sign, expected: 1.37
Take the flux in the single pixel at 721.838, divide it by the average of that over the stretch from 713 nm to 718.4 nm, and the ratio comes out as 1.07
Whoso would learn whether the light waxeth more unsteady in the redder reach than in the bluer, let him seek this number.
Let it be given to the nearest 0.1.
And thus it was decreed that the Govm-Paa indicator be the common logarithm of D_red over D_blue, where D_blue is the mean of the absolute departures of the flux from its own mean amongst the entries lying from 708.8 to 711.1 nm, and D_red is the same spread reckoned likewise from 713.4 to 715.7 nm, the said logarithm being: 0.1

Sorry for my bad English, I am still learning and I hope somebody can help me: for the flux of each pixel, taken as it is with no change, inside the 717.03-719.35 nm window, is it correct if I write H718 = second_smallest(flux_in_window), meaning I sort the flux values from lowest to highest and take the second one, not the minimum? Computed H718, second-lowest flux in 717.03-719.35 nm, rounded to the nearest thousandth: 6.243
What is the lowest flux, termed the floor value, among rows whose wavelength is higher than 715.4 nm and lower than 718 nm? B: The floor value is 5.972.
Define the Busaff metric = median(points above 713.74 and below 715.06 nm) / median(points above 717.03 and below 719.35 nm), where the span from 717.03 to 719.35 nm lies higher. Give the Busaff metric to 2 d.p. 0.95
